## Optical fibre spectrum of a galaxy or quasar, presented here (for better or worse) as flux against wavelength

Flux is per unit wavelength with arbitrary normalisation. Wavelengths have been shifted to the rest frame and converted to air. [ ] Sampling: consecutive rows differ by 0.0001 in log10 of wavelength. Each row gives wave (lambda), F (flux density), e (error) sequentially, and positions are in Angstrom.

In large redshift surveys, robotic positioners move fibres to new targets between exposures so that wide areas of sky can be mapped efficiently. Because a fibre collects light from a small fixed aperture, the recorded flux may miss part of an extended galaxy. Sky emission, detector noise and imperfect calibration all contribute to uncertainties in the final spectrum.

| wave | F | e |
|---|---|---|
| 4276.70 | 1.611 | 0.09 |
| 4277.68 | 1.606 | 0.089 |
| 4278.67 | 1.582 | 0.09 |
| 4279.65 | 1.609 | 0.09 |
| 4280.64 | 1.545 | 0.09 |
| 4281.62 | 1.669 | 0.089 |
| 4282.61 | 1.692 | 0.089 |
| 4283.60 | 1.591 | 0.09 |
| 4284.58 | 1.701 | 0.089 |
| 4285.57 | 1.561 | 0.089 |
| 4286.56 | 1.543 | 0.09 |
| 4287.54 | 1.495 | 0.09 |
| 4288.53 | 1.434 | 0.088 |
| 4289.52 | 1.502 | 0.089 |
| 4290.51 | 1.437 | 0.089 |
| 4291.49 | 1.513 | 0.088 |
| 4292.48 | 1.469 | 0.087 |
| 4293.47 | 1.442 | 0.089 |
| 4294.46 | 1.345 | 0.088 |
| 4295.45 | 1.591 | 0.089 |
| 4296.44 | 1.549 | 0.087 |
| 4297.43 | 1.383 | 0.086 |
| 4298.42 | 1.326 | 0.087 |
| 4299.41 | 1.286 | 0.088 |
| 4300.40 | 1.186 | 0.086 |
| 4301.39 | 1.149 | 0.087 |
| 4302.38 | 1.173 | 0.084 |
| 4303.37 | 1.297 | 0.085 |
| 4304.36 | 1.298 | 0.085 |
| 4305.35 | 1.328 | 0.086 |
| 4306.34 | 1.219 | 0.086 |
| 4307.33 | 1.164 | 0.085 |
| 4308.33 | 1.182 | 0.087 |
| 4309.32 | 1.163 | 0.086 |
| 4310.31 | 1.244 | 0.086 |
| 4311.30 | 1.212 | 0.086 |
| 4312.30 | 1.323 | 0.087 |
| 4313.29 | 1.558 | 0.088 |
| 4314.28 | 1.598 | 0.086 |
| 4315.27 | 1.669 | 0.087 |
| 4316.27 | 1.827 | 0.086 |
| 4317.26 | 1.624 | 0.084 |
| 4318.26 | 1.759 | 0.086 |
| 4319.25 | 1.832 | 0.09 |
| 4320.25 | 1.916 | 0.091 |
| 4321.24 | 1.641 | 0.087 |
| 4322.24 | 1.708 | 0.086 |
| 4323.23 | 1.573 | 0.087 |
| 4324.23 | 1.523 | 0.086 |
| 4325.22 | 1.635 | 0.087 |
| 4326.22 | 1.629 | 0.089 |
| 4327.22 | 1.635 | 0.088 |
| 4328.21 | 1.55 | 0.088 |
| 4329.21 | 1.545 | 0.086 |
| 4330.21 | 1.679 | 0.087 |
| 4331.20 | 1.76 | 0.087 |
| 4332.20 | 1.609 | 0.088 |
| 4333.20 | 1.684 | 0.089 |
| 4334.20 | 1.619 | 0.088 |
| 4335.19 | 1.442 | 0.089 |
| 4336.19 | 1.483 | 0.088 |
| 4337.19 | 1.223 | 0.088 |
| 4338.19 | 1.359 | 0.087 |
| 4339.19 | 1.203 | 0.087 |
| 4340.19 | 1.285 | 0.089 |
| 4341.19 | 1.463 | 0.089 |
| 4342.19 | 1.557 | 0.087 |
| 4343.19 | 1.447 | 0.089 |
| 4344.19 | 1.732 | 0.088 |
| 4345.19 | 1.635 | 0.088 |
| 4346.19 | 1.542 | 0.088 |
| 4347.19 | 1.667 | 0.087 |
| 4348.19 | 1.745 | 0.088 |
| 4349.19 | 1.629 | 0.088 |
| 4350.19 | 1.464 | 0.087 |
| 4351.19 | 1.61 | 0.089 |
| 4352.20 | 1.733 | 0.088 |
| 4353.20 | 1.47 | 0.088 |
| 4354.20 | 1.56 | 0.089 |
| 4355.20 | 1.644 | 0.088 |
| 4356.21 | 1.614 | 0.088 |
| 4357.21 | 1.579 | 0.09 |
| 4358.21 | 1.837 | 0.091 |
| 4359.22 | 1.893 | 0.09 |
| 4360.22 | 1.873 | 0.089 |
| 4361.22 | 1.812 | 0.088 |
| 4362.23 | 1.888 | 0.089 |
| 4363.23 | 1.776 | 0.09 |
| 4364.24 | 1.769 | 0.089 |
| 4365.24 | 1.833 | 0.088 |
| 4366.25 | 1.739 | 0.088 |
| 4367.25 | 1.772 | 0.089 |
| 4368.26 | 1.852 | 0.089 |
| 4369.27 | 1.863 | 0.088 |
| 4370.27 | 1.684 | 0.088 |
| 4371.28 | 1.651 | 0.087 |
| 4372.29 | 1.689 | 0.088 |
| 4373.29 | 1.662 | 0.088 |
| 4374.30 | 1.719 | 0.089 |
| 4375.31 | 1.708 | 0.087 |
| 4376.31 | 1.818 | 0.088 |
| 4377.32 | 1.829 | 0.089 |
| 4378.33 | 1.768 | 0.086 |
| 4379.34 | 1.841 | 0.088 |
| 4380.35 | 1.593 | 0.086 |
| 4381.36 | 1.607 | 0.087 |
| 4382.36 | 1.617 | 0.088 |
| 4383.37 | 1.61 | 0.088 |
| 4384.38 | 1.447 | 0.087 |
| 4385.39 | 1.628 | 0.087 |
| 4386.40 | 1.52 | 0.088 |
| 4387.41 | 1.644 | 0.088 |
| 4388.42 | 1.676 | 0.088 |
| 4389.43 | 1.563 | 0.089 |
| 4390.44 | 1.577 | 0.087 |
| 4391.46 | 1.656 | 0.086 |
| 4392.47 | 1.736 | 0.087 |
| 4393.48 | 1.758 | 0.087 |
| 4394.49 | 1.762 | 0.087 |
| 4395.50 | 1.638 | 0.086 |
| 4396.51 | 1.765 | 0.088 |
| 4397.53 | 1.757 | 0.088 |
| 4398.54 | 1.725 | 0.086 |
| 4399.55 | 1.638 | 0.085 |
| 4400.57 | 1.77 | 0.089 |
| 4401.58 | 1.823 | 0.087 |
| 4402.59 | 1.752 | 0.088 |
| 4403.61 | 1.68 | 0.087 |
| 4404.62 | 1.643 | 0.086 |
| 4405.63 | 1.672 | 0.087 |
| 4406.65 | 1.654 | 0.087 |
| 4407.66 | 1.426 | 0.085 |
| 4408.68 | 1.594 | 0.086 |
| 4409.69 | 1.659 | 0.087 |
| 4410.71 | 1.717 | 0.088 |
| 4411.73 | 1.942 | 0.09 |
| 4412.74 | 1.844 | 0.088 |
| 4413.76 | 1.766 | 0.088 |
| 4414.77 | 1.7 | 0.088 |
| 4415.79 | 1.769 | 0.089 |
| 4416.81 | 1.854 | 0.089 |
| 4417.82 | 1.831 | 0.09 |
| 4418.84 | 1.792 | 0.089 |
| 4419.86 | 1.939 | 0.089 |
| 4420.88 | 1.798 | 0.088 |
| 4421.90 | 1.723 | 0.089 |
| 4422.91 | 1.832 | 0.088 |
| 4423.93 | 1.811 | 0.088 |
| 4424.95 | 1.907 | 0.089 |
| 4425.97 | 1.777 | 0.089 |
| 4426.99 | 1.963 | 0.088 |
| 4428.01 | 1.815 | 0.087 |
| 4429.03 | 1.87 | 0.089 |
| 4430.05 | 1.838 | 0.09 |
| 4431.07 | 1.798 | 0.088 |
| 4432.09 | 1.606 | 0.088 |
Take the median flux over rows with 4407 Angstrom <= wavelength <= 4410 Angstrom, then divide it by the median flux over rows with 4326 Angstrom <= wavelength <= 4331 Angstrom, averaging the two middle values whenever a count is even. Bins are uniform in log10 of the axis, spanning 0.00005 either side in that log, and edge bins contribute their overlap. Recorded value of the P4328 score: 0.98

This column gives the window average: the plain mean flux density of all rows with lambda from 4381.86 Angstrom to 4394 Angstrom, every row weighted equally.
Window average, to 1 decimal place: 1.6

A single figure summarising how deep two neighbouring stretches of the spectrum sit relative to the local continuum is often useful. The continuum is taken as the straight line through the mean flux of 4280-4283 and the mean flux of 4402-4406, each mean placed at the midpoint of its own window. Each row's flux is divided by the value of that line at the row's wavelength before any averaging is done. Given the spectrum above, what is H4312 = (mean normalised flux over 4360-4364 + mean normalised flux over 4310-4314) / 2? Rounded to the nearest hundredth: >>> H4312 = 0.96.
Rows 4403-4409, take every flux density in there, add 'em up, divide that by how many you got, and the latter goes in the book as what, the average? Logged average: 1.61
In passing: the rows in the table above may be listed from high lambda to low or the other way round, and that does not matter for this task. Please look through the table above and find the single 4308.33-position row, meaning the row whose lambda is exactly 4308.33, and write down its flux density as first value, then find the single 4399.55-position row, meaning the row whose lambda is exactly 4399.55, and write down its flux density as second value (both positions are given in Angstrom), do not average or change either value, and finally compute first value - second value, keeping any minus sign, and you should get -0.46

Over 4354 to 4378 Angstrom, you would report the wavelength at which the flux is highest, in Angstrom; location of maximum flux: 4359.22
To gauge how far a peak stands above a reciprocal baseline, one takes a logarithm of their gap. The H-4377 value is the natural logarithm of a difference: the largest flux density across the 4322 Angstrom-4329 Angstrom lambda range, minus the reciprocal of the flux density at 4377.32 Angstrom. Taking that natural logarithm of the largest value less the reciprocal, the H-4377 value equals 0.15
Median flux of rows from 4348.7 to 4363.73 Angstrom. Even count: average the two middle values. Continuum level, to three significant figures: 1.64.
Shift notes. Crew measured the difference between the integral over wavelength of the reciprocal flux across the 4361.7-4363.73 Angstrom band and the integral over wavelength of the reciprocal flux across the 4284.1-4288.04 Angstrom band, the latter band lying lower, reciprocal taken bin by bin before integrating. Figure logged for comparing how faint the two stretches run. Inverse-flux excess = -1.4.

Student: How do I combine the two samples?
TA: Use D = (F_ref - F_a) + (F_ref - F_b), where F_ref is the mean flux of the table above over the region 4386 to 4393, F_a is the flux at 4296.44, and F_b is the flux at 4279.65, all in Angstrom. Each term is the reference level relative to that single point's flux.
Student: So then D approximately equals 0.1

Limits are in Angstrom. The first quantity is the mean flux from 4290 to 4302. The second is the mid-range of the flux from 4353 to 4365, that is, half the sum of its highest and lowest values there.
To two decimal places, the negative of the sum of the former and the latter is -3.07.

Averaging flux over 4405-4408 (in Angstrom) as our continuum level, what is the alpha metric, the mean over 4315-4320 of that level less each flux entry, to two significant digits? -0.16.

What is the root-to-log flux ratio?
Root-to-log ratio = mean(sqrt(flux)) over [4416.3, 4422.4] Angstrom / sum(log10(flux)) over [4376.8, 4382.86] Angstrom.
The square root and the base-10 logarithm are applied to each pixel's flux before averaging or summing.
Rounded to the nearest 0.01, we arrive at 0.97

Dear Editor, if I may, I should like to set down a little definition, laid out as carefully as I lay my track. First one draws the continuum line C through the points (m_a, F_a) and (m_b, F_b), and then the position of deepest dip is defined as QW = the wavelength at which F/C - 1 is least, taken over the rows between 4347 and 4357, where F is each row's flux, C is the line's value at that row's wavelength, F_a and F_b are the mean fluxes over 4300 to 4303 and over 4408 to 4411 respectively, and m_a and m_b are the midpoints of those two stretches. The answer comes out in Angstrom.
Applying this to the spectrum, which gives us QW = 4353.20 Angstrom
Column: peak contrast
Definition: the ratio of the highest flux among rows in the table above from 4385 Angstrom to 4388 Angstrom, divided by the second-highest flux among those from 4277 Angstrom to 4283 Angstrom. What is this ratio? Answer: 0.99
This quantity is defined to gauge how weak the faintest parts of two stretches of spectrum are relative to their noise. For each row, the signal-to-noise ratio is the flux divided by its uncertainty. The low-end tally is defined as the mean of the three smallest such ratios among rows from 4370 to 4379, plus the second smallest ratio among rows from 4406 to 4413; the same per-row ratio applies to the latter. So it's 37.5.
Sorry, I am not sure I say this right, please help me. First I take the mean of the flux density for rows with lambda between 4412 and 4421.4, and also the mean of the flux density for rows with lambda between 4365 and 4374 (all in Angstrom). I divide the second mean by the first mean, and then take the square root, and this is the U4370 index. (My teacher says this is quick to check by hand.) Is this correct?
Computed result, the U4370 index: 0.98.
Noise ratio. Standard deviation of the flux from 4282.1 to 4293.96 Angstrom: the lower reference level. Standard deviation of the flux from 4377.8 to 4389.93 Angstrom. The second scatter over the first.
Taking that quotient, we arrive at 1.1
